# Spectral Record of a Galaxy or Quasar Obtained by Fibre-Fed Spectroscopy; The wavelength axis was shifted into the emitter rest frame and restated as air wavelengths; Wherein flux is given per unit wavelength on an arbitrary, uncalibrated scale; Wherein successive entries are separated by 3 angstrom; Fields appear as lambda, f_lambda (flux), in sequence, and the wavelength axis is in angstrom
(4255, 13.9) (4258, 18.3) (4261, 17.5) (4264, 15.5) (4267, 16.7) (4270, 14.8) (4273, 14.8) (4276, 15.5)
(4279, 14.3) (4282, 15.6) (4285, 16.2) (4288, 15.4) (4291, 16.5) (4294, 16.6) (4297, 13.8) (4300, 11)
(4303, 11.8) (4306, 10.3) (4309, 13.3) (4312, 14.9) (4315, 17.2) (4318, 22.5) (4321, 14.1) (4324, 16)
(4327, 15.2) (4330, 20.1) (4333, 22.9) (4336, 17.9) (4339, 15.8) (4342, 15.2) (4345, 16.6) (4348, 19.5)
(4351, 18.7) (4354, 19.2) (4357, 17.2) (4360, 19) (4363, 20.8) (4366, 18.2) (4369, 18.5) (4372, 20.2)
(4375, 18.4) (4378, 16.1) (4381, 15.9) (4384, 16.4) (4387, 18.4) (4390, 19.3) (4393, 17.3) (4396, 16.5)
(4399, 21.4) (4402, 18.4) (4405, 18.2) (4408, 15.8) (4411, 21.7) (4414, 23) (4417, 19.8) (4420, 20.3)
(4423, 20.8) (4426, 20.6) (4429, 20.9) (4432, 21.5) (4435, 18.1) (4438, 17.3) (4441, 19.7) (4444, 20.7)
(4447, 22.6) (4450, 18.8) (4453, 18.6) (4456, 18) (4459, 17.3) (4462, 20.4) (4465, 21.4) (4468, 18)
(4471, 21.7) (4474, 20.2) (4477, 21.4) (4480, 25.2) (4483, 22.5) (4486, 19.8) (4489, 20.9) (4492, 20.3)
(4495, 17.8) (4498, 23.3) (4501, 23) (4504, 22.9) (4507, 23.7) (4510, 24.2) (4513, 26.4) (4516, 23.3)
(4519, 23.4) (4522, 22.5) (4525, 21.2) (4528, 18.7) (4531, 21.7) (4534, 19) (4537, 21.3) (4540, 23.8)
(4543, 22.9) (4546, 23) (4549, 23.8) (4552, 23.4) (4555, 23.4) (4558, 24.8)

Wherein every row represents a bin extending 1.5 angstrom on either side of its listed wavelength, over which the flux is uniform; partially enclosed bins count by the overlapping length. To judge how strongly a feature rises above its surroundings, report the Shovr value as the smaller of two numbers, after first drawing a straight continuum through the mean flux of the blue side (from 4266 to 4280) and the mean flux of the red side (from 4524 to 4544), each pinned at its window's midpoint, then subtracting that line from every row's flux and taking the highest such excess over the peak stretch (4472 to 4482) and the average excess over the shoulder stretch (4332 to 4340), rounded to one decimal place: 2.2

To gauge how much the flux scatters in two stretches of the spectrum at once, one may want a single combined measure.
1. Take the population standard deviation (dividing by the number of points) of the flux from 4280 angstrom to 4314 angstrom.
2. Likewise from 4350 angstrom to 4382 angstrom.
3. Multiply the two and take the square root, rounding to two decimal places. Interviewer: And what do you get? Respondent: 1.77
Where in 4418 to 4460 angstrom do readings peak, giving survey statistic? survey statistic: 4447 angstrom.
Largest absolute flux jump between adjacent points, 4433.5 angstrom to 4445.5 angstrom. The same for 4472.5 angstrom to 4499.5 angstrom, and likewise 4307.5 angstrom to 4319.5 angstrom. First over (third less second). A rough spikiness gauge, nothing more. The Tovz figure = -12.0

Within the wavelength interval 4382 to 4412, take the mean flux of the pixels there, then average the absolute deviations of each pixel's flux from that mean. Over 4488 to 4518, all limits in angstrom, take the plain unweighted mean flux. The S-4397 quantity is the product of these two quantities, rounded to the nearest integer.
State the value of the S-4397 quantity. 34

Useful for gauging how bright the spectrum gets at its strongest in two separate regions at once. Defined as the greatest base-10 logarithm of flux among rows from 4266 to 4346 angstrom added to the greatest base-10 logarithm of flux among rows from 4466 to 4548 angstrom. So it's 2.78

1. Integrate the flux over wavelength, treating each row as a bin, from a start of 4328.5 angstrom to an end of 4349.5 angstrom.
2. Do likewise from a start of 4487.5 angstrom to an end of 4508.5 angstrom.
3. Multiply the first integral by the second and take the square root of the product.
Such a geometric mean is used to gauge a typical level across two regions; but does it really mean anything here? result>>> 418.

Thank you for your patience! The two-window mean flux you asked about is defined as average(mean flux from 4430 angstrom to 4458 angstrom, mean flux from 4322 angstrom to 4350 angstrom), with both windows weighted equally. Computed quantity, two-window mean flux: 18.6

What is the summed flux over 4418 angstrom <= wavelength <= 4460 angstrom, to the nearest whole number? 275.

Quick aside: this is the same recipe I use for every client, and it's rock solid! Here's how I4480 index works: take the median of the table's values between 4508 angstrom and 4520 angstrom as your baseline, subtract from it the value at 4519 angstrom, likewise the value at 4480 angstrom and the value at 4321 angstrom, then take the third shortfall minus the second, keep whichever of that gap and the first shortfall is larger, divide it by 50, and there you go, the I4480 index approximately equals 0.22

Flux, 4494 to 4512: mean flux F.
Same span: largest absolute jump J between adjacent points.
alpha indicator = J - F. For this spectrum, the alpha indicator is -17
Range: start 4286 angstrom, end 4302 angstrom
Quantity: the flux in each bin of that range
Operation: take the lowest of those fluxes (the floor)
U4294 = 11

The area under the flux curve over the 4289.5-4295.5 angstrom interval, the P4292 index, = 99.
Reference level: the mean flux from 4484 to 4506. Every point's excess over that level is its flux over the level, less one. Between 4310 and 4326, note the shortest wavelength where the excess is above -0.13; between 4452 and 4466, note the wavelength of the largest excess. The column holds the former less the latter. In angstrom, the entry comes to -147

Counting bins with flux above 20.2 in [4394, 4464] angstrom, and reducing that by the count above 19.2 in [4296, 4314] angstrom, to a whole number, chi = 11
